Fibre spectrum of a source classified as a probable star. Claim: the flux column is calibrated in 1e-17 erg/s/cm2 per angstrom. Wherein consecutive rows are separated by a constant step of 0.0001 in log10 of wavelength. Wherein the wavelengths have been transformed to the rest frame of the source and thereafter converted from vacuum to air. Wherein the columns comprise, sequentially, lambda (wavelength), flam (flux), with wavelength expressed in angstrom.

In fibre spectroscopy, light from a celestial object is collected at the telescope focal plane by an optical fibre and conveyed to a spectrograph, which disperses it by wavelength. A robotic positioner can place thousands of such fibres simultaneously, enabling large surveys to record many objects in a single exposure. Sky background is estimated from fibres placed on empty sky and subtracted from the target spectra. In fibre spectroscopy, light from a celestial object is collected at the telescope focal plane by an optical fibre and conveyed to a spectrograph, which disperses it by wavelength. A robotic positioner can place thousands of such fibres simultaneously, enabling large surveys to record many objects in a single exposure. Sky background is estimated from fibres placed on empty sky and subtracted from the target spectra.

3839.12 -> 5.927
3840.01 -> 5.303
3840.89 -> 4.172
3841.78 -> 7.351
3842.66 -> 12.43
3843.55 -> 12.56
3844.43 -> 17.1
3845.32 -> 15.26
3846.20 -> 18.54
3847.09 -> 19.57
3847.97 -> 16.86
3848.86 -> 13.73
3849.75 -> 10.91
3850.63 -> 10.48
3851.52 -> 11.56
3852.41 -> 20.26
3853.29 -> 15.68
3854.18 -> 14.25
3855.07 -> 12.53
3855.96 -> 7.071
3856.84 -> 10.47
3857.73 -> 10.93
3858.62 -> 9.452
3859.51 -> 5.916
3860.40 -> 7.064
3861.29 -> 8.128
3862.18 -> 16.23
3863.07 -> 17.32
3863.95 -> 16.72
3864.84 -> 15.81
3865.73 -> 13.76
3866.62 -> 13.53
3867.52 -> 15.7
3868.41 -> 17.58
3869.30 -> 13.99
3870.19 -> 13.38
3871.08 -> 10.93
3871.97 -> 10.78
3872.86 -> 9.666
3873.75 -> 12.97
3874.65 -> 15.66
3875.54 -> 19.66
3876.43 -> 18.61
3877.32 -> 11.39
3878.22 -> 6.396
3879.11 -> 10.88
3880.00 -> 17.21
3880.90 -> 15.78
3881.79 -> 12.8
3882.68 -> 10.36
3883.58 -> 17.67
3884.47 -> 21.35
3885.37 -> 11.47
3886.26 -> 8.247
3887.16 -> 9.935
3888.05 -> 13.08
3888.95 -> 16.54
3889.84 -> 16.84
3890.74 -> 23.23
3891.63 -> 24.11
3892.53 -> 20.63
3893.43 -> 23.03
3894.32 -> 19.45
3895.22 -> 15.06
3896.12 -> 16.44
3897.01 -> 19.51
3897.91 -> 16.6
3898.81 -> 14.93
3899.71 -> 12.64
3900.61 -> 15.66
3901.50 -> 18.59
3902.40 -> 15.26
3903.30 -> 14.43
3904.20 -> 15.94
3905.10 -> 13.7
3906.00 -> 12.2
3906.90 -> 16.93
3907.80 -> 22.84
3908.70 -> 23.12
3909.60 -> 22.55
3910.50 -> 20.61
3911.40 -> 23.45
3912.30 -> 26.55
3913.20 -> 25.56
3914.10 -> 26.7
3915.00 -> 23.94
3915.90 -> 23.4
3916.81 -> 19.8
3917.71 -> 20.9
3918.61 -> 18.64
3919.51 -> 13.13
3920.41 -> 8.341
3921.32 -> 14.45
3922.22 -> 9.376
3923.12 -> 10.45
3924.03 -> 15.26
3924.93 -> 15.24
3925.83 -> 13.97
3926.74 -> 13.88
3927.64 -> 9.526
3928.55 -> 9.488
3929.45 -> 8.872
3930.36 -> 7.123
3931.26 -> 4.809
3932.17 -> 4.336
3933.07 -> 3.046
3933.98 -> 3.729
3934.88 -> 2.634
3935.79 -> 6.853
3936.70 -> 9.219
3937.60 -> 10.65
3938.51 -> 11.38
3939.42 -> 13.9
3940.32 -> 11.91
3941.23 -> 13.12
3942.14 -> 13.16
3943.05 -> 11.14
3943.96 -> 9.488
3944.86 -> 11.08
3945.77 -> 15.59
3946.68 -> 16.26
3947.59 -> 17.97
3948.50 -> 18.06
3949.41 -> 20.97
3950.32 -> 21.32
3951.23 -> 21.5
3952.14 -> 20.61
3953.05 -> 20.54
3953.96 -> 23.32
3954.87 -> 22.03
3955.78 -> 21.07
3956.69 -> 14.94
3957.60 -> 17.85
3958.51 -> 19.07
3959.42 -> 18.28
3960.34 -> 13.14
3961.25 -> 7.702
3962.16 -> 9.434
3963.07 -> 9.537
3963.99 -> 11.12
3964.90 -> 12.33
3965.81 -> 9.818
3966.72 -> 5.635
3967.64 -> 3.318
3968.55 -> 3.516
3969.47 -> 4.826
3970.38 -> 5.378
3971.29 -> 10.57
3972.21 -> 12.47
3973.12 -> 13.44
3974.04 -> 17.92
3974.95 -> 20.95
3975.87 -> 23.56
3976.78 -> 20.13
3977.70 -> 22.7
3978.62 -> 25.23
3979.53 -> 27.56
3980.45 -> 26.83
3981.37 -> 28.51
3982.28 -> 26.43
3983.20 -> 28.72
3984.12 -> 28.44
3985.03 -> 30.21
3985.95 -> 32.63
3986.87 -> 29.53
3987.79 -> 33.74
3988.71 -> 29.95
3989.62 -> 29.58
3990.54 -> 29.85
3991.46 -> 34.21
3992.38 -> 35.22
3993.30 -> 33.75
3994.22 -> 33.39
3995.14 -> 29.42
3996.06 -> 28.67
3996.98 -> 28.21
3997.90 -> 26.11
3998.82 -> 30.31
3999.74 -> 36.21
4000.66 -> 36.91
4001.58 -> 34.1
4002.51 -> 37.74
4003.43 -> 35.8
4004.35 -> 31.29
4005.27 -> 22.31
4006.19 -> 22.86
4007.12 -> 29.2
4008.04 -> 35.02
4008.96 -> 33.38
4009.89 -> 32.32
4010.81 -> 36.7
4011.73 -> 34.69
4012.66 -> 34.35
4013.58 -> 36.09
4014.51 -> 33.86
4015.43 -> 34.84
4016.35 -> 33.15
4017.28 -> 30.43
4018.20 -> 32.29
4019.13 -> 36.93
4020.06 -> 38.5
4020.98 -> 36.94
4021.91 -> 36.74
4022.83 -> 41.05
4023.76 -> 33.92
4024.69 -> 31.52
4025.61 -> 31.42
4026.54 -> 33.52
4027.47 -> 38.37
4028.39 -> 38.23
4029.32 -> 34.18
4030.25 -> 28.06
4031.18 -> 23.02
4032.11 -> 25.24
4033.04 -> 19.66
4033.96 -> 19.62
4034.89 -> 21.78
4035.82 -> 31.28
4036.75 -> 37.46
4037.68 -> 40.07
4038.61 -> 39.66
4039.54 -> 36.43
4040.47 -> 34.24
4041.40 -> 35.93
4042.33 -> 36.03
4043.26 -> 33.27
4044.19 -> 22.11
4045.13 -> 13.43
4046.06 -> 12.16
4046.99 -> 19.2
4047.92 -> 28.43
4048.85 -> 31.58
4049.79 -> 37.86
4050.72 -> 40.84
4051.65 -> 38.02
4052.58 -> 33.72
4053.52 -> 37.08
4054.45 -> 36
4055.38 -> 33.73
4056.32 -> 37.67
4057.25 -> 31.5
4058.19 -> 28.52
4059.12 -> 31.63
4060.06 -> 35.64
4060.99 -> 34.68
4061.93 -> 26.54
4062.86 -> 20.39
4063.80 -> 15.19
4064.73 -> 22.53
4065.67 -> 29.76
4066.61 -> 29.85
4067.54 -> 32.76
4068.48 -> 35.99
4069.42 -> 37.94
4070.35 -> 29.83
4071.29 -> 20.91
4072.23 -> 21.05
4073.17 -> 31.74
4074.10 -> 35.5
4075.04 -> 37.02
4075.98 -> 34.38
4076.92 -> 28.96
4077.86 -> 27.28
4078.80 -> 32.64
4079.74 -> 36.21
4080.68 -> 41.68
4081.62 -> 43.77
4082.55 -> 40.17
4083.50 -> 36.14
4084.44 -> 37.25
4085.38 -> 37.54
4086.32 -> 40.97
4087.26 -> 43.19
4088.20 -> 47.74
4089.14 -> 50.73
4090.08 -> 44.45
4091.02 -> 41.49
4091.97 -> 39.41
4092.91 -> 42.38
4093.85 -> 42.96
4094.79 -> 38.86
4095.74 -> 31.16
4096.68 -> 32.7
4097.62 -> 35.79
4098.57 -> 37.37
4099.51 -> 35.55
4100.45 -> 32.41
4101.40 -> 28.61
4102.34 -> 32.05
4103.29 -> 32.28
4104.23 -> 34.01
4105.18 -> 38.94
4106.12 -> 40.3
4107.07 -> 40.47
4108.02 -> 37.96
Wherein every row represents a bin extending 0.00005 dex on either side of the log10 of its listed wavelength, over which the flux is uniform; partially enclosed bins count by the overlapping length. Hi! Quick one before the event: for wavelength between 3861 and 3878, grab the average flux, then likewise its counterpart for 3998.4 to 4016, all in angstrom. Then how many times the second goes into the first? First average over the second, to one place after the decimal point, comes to 0.4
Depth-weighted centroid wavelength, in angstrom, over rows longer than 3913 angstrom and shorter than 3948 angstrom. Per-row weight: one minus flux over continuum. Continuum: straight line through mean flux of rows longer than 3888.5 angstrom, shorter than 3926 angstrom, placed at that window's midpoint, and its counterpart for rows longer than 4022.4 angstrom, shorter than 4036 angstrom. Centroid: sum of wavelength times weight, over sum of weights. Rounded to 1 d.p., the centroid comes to 3935.3 angstrom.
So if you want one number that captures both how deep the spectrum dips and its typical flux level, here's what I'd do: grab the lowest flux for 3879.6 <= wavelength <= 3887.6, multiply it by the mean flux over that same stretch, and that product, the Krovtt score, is 114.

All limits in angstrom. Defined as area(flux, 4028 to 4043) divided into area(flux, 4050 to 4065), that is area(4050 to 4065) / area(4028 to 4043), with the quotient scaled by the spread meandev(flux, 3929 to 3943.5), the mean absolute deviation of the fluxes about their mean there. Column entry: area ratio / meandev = 0.3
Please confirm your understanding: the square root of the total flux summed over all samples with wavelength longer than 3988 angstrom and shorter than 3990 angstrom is 7.7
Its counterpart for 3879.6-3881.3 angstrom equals 5.7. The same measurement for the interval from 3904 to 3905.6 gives 5.4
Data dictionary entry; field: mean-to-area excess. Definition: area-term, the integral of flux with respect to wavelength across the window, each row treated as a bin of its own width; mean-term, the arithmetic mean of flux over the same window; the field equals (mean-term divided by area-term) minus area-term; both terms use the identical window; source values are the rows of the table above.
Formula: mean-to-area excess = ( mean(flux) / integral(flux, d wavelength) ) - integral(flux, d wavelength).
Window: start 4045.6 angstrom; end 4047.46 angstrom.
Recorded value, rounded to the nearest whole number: -29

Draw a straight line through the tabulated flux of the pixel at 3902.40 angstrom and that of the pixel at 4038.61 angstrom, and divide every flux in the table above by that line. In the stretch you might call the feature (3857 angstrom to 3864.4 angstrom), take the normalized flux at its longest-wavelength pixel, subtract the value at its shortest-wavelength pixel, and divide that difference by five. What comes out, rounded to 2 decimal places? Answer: 0.10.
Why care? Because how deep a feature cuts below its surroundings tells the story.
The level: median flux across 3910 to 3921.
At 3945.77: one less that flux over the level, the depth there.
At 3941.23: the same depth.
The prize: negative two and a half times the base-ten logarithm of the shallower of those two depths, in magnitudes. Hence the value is 1.3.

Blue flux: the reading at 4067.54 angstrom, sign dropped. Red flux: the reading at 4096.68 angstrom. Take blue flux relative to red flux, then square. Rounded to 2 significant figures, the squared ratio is 1.0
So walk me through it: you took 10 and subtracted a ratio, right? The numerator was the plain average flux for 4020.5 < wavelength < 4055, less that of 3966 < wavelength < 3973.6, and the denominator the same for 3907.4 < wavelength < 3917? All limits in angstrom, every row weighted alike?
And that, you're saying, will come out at 9.0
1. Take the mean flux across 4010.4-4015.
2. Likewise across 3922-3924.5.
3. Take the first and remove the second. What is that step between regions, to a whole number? 23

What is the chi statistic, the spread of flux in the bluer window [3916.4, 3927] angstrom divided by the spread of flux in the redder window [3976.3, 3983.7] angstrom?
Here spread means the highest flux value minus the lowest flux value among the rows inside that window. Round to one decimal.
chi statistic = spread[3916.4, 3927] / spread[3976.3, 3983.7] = 1.5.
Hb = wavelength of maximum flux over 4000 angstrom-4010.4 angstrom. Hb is 4002.51 angstrom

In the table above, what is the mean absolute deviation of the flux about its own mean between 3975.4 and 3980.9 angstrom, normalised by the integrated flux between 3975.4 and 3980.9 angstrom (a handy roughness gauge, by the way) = 0.016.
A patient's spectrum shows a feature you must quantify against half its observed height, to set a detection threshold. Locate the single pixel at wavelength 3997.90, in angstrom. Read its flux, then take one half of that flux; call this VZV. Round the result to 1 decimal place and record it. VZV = 13.1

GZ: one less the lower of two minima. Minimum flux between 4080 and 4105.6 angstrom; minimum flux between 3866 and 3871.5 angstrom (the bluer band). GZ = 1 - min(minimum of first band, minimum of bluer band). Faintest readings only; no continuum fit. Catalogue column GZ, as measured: -10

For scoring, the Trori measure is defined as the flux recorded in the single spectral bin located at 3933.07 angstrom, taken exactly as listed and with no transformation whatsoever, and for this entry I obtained 3.046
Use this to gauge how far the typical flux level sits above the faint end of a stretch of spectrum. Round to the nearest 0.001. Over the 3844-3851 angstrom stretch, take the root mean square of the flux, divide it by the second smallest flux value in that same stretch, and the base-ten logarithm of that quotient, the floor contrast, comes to 0.156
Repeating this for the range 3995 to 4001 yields 0.042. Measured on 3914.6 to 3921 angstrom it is 0.162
